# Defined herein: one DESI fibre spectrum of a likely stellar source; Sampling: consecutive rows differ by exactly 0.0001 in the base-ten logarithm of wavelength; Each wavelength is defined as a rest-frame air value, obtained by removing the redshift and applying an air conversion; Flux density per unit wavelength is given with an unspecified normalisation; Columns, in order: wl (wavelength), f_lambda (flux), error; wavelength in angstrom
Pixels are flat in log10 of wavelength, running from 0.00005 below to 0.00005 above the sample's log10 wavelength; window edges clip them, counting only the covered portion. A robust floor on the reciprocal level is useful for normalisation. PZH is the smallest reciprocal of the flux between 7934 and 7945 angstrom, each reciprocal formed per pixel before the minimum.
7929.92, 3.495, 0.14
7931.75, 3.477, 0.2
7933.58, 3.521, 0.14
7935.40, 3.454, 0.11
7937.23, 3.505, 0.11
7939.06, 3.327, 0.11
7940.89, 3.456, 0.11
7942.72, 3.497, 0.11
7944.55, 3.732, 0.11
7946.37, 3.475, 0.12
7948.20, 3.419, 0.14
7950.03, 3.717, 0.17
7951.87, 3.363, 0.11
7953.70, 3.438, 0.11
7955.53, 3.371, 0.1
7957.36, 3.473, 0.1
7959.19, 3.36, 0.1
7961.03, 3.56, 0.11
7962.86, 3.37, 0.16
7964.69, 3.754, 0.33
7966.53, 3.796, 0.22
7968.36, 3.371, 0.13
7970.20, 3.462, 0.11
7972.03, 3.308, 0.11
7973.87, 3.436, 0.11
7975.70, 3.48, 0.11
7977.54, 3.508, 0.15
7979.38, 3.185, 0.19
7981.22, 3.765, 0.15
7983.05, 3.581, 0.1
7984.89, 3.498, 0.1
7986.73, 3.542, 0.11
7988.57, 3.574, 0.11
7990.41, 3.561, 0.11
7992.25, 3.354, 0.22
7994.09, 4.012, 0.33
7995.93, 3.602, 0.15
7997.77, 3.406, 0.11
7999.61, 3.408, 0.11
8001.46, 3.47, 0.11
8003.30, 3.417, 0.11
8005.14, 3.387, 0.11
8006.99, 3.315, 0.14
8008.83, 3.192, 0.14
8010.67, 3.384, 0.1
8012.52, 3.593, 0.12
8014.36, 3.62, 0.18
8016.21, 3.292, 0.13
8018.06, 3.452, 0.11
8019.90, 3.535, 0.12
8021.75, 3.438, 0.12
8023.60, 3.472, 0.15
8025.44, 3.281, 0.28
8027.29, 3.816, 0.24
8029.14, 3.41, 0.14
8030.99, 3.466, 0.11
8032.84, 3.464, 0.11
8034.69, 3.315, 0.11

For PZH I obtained 0.268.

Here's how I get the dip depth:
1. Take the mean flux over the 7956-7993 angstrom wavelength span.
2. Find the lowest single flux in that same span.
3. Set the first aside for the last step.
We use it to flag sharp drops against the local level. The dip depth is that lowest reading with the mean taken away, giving -0.31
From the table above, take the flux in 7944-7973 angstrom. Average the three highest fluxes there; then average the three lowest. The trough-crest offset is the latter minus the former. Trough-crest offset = -0.42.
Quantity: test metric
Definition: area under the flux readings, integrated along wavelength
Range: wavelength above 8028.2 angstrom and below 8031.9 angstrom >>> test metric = 12.7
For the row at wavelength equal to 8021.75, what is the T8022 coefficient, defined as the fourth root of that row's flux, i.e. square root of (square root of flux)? 1.36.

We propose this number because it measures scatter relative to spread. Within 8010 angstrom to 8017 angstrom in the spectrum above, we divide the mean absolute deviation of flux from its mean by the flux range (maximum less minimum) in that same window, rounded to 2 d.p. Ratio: 0.41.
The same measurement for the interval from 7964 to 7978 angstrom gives 0.27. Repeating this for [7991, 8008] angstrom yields 0.20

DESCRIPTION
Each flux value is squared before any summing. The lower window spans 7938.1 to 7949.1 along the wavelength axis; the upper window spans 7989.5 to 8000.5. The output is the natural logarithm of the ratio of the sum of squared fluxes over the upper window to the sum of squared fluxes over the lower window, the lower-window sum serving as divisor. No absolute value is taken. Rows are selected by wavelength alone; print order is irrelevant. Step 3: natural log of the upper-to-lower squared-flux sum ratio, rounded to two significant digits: 0.044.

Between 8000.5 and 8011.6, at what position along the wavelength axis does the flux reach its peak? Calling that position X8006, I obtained 8001.46 angstrom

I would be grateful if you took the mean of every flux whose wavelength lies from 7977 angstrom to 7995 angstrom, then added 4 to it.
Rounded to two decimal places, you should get 7.56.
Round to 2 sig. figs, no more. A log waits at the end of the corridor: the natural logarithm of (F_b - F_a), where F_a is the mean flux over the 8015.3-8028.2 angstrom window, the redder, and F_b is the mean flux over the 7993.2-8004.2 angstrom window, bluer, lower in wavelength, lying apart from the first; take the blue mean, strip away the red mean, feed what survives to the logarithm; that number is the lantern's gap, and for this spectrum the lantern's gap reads -2.5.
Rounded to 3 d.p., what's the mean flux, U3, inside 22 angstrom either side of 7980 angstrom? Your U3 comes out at 3.515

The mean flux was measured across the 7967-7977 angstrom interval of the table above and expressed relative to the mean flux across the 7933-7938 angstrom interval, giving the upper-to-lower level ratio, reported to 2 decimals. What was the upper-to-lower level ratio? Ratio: 0.98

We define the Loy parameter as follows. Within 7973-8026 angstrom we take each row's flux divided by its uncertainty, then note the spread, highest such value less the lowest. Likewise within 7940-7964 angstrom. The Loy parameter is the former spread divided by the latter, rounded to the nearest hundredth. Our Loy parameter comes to 1.76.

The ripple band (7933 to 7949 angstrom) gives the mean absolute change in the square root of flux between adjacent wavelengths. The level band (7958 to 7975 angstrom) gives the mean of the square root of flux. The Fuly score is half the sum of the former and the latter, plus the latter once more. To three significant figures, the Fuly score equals 2.82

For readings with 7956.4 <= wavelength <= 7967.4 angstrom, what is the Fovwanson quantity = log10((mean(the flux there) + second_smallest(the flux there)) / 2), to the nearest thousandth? 0.539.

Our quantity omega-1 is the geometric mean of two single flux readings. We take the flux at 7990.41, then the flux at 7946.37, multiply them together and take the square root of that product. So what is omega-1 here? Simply 3.52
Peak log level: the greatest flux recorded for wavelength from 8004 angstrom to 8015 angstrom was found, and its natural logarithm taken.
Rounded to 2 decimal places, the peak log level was 1.29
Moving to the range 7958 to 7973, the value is 1.33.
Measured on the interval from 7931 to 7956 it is 1.32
